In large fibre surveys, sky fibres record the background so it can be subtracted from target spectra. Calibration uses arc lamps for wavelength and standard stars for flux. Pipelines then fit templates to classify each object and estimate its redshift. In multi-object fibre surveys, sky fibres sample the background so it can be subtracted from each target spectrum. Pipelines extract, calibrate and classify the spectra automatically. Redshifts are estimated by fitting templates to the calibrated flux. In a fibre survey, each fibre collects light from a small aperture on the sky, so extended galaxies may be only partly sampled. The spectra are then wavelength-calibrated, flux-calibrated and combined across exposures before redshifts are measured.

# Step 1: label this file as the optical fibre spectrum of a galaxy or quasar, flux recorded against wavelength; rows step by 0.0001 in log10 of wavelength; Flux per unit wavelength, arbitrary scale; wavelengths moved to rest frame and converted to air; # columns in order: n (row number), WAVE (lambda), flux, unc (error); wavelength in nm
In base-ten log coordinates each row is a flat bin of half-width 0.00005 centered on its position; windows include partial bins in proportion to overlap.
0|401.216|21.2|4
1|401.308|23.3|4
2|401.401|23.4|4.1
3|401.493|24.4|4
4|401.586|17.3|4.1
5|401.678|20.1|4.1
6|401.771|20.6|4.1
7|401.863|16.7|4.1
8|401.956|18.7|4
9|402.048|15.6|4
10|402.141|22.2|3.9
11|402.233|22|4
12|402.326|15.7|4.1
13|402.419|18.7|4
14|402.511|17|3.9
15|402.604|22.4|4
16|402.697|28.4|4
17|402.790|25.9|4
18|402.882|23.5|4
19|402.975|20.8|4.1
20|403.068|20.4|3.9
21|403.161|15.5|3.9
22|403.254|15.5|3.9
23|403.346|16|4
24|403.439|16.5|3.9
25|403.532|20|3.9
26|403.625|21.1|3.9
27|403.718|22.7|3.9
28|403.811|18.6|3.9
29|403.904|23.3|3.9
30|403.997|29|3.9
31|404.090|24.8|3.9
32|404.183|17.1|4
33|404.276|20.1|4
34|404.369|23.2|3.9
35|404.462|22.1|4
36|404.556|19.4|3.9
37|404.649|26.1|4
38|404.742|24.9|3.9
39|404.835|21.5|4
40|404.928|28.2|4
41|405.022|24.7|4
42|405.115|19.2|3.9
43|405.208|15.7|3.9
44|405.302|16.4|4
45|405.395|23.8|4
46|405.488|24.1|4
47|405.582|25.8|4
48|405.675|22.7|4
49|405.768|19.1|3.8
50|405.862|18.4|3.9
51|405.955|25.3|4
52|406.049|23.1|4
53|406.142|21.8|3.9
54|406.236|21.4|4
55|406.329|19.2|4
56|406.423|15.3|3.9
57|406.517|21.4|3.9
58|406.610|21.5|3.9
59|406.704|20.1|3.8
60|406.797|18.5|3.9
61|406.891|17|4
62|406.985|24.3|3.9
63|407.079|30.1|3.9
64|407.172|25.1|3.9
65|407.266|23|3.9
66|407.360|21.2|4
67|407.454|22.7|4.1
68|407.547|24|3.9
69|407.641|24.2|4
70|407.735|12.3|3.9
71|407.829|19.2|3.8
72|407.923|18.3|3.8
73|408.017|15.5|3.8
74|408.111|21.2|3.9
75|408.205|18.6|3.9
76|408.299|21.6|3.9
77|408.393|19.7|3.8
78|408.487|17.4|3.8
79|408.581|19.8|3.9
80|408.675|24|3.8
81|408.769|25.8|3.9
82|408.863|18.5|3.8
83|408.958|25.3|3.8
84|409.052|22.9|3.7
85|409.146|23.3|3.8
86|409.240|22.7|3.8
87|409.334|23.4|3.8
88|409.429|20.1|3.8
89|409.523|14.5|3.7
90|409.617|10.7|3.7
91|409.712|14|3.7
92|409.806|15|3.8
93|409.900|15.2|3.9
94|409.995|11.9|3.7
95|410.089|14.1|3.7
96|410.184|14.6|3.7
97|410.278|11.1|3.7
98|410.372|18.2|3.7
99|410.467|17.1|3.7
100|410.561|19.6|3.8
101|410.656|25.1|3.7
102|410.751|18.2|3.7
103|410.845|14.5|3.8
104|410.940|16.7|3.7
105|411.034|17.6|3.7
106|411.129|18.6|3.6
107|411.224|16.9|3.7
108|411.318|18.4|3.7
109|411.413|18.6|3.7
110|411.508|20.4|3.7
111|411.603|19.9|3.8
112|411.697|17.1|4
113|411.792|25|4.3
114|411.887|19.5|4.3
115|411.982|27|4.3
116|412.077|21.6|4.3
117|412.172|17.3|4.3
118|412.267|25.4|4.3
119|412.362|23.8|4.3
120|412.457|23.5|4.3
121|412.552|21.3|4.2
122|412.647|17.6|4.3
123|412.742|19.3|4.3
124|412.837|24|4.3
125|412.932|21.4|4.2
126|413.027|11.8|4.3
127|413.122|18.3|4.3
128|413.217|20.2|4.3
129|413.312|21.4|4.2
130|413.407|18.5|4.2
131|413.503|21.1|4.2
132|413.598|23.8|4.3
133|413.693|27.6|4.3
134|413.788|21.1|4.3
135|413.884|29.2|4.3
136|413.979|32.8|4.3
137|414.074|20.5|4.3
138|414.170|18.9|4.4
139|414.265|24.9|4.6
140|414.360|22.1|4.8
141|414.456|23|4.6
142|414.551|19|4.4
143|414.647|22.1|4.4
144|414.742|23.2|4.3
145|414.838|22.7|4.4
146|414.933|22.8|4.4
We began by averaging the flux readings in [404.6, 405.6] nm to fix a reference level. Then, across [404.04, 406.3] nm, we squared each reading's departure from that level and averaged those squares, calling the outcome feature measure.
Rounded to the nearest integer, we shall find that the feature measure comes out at 11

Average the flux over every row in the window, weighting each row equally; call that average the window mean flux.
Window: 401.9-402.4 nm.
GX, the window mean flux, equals 18.8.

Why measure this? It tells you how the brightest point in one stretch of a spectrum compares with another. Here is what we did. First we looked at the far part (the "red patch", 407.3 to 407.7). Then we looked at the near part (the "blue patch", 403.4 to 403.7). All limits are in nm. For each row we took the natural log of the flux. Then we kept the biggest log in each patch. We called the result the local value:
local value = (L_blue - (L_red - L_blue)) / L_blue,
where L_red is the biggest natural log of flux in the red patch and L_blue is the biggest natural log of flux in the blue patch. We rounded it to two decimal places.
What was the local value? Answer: 0.96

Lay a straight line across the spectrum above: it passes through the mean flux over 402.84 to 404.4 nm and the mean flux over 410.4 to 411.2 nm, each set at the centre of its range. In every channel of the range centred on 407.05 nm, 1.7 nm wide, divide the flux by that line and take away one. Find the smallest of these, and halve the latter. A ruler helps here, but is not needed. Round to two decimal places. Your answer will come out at -0.18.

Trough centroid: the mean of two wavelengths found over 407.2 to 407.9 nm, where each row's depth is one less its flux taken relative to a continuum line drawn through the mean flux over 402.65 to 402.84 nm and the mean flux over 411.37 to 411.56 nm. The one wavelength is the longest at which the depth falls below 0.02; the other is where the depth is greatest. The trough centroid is 407.69 nm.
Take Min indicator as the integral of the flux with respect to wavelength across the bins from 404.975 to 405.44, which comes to 9.3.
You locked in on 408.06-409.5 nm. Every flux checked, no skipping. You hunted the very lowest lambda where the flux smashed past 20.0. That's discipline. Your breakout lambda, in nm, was 408.111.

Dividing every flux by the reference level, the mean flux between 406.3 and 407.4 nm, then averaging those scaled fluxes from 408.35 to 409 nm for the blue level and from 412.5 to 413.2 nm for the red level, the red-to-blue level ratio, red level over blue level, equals 0.89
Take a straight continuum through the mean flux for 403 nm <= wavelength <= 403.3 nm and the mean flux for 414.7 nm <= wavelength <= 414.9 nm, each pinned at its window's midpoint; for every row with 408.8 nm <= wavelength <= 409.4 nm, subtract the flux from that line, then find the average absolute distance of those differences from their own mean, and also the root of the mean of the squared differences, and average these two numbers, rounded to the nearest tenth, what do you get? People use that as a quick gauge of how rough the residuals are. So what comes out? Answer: 2.3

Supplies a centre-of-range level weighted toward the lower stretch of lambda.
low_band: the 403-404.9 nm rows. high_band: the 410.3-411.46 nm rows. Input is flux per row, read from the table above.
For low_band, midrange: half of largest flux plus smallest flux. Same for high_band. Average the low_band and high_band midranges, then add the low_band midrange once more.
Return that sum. 43.3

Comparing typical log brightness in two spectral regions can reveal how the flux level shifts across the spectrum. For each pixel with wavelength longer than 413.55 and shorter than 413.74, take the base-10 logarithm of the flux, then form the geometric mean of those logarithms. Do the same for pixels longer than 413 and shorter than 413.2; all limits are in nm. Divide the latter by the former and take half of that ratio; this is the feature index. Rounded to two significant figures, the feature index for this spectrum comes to 0.41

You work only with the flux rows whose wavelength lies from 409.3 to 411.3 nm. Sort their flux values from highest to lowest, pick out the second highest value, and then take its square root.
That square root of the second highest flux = 4.84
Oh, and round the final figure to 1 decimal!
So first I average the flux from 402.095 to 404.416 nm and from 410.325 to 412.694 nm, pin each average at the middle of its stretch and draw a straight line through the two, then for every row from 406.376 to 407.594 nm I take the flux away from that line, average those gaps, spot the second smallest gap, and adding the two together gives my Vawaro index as -6.1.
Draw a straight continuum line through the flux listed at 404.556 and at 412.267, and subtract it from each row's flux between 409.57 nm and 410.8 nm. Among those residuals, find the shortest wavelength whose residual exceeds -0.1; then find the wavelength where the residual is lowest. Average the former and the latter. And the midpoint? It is 410.47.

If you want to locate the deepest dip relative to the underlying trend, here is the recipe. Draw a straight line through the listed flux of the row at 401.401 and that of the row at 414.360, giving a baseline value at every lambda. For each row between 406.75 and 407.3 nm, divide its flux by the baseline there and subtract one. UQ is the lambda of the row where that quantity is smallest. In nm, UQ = 406.891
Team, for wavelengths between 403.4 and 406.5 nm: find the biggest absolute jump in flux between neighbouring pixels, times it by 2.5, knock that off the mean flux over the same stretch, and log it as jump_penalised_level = 2.4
